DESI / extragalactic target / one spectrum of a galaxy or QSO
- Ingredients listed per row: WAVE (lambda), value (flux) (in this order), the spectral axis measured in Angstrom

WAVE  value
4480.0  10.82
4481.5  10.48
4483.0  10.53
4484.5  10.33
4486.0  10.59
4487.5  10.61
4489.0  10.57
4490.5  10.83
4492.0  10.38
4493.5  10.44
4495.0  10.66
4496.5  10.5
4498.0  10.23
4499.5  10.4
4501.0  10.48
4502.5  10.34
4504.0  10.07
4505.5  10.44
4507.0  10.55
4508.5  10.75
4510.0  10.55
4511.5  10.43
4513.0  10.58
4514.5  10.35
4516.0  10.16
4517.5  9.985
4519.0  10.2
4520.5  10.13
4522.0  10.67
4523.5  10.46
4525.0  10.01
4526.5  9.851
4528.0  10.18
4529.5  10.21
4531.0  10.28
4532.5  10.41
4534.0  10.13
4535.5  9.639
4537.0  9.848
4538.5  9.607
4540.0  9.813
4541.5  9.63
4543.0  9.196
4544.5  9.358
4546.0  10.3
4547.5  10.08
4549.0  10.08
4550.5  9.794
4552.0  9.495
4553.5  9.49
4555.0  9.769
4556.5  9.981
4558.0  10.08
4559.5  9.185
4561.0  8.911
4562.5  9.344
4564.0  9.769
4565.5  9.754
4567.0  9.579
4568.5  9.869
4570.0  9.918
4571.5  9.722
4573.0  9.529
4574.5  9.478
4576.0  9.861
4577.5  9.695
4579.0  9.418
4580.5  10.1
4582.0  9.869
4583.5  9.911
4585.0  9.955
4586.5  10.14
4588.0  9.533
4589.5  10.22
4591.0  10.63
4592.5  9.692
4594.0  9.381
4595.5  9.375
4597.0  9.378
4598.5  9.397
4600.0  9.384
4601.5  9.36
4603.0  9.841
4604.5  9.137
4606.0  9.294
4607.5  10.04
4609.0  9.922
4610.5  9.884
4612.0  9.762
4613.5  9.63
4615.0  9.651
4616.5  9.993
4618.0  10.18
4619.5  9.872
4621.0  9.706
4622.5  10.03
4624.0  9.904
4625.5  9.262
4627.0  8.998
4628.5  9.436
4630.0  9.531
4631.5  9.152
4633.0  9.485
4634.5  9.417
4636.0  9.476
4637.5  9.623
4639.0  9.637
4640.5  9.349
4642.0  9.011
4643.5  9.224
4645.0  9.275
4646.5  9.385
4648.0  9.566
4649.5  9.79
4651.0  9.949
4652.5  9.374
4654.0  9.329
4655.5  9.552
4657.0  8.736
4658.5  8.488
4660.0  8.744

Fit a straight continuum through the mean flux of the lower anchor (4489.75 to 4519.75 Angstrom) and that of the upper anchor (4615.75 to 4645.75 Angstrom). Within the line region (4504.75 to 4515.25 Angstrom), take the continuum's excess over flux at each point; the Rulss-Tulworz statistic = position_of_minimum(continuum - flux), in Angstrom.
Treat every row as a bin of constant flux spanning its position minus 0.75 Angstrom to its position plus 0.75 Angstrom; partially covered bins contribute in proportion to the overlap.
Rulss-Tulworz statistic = 4508.5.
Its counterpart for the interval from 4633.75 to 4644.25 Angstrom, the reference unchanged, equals 4639.0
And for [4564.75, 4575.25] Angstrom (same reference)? 4570.0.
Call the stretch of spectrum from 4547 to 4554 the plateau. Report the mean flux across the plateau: 9.79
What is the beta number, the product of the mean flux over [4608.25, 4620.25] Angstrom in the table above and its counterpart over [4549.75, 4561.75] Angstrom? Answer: 95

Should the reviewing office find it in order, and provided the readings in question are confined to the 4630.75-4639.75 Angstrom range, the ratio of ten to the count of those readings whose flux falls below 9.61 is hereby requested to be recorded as 2.5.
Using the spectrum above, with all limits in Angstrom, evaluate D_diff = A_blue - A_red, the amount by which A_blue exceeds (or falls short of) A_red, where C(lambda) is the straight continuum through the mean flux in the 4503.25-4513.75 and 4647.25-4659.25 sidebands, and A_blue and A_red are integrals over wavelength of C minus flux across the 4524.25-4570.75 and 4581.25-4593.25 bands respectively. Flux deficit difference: 19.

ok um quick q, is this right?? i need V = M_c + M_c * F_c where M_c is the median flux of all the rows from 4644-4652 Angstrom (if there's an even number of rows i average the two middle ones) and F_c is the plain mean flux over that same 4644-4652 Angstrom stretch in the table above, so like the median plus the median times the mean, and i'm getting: 101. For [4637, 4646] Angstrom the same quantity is 96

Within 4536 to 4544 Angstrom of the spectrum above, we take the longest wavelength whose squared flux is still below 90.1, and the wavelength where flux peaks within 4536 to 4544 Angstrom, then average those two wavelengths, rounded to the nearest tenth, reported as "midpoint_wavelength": 4540.0 Angstrom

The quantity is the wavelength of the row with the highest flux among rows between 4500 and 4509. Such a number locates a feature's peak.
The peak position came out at 4508.5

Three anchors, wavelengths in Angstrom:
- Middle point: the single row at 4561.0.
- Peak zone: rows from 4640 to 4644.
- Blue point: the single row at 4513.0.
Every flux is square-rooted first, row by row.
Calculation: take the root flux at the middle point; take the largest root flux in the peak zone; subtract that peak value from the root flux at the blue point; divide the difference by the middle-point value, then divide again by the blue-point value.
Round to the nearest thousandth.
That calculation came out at 0.020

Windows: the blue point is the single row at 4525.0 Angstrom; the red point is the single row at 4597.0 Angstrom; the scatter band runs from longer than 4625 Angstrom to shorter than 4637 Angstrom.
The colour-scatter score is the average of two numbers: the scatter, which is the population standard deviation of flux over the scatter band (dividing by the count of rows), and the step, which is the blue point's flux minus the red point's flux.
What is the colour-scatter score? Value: 0.40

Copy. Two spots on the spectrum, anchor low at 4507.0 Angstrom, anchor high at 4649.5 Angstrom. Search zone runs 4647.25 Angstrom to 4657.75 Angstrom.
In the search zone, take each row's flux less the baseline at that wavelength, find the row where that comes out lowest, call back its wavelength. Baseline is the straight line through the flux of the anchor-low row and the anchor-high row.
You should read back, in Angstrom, 4657.0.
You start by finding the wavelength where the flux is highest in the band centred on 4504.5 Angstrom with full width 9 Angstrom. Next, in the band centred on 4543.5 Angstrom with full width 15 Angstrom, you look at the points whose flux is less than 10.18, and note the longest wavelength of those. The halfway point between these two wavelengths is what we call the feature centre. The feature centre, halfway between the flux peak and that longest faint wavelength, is 4529.5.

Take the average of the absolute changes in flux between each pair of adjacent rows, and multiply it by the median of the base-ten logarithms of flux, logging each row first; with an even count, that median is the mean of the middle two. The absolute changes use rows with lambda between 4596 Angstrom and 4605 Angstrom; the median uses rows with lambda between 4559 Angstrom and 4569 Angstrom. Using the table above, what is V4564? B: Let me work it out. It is 0.24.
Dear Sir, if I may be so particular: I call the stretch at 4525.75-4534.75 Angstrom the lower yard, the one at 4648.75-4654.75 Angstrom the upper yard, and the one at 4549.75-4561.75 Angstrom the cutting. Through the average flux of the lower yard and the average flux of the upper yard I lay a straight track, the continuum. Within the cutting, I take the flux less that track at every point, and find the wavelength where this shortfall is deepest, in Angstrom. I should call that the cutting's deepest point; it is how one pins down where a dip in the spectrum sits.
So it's 4561.0 Angstrom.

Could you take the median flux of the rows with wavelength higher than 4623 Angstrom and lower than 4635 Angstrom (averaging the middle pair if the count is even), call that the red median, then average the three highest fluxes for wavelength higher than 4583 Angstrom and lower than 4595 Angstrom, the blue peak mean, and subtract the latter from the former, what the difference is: -0.90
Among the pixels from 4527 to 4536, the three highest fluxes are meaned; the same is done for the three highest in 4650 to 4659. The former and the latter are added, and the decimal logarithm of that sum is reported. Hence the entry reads 1.30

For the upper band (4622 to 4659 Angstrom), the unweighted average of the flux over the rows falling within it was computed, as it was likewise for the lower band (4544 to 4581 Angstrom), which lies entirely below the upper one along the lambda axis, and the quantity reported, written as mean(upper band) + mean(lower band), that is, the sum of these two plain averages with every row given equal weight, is 19.1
